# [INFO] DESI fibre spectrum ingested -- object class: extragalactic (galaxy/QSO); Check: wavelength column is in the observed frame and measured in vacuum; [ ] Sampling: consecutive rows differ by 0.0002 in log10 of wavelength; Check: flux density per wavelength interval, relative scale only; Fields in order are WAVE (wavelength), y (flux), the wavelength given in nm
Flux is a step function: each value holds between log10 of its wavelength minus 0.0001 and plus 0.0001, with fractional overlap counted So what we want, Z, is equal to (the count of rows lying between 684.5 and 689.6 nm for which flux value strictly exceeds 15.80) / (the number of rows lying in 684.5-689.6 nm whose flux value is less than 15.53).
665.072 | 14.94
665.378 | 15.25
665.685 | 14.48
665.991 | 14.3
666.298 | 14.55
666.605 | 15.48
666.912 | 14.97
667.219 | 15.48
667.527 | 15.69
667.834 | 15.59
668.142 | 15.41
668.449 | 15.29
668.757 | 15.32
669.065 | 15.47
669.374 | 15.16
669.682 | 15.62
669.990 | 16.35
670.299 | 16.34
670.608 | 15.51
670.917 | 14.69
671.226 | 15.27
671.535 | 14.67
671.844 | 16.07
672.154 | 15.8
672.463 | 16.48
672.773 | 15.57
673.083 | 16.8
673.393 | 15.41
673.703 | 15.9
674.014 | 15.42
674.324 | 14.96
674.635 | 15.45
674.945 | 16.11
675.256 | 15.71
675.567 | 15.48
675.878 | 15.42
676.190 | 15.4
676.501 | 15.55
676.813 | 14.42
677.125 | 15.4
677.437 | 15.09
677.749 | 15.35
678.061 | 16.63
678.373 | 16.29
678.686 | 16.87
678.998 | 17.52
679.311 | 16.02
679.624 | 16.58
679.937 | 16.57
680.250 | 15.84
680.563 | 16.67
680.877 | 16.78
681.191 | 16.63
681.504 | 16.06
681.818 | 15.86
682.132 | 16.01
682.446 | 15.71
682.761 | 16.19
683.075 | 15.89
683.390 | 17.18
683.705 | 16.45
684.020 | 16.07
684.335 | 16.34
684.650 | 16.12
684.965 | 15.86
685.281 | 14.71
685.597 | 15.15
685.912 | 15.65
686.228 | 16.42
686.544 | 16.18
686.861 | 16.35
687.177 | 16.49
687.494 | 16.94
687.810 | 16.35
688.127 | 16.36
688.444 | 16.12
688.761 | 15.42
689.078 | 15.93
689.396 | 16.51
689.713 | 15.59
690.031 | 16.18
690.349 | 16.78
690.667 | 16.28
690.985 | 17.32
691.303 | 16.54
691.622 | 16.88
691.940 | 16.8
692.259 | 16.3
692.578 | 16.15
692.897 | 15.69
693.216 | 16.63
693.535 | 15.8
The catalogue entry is 4.0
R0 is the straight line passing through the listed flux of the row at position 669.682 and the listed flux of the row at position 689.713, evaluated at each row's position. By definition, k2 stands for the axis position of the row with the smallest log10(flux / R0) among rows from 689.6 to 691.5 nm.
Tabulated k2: 689.713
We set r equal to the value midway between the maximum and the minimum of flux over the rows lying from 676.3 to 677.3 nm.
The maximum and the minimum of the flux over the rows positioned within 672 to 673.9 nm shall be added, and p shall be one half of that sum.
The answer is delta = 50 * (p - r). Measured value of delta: 56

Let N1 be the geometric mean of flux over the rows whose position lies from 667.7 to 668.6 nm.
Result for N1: 15.4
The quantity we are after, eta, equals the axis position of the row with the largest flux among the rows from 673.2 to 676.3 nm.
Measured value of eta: 674.945 nm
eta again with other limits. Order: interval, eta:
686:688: 687.494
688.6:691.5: 690.985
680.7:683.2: 680.877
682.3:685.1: 683.390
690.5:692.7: 690.985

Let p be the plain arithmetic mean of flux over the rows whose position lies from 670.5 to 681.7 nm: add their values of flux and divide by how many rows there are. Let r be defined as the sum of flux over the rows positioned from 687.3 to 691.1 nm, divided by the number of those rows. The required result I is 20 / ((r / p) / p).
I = 308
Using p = 15.8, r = 16.3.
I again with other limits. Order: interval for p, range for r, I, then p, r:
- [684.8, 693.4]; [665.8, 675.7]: 339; 16.2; 15.5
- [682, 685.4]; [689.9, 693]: 312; 16.0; 16.5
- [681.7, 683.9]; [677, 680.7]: 323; 16.2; 16.2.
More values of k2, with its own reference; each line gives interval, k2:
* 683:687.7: 685.281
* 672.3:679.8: 676.813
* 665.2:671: 665.991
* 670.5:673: 671.535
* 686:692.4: 688.761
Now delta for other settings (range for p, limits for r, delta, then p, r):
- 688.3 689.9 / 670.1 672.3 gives 23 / 16.0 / 15.5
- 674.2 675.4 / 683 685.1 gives -49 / 15.5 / 16.5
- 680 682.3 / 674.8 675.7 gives 26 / 16.3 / 15.8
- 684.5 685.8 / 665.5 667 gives 26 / 15.4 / 14.9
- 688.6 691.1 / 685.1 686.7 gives 40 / 16.4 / 15.6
